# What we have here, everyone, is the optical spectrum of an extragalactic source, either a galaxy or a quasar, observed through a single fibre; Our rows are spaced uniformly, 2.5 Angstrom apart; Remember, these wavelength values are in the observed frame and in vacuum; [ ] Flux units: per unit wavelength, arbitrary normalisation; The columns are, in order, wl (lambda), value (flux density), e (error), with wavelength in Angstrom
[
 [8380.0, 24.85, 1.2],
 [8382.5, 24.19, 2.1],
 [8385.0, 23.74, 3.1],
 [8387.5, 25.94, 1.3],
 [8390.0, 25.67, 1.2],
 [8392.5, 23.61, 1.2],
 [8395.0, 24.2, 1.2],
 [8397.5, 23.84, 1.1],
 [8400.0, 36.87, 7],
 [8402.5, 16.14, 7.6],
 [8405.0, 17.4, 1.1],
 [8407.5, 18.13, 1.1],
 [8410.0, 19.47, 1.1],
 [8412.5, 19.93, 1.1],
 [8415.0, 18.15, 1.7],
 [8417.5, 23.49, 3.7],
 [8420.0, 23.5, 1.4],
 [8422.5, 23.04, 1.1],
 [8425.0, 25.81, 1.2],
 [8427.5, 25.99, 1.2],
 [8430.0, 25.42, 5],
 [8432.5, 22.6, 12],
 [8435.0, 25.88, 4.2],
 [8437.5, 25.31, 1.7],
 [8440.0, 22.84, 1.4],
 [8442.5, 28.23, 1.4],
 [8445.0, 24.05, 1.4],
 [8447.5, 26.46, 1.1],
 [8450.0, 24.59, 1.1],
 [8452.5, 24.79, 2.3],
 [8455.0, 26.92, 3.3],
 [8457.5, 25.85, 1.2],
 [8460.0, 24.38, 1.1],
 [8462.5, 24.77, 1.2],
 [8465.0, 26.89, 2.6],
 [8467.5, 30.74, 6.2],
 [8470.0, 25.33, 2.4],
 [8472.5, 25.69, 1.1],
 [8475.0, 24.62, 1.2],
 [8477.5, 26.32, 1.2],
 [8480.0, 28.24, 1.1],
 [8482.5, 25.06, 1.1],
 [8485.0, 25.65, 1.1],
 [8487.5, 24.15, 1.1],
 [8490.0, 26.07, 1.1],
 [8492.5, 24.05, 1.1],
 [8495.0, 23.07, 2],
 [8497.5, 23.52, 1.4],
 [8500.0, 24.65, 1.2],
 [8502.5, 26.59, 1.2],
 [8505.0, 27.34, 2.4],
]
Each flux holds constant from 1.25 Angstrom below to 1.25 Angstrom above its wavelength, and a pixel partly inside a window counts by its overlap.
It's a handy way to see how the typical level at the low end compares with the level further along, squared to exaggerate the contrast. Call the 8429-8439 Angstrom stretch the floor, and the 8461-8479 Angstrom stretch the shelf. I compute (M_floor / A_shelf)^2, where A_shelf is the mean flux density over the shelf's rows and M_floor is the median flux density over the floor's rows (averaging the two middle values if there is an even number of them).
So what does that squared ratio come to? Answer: 0.93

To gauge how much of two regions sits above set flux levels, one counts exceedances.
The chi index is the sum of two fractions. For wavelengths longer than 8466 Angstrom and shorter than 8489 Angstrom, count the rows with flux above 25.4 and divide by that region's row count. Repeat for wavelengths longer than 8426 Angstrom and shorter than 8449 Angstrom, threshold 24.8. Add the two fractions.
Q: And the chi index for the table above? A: 1.22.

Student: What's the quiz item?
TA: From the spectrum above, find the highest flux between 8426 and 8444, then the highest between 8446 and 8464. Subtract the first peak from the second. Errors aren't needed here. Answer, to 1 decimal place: -1.3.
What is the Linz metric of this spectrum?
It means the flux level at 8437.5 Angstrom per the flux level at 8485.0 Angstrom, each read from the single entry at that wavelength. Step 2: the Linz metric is 0.99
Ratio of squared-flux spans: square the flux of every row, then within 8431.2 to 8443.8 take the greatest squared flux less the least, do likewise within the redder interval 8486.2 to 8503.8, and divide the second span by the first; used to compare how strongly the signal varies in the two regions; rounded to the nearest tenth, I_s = 0.6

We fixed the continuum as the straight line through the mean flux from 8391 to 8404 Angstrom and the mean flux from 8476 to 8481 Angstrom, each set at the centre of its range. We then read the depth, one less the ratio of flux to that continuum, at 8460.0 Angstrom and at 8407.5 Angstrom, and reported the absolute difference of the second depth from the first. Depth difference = 0.19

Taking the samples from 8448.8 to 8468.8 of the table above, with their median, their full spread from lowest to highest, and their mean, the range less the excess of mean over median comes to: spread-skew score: 5.6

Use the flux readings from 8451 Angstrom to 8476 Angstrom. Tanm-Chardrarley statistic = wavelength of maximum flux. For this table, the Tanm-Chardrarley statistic 8467.5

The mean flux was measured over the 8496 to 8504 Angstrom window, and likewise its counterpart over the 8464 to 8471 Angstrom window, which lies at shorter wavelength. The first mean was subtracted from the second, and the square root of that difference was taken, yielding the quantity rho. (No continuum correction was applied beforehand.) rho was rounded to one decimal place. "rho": 1.7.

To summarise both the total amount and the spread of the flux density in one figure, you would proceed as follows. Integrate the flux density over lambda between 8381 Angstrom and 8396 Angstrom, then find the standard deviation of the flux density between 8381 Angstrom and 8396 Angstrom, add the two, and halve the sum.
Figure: 185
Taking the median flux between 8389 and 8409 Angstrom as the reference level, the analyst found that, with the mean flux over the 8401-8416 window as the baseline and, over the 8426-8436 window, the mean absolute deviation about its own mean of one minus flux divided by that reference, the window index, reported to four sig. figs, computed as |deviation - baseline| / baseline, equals 0.9973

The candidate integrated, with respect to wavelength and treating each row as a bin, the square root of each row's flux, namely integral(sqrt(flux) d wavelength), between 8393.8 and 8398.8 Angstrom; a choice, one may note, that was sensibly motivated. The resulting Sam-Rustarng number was 25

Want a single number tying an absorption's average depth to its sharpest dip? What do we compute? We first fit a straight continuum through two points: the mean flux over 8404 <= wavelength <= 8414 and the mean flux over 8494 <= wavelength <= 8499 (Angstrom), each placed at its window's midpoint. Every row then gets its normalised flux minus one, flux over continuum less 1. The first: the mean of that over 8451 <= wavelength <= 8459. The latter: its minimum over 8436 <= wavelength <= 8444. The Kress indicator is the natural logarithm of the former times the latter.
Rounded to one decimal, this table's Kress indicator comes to -3.6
